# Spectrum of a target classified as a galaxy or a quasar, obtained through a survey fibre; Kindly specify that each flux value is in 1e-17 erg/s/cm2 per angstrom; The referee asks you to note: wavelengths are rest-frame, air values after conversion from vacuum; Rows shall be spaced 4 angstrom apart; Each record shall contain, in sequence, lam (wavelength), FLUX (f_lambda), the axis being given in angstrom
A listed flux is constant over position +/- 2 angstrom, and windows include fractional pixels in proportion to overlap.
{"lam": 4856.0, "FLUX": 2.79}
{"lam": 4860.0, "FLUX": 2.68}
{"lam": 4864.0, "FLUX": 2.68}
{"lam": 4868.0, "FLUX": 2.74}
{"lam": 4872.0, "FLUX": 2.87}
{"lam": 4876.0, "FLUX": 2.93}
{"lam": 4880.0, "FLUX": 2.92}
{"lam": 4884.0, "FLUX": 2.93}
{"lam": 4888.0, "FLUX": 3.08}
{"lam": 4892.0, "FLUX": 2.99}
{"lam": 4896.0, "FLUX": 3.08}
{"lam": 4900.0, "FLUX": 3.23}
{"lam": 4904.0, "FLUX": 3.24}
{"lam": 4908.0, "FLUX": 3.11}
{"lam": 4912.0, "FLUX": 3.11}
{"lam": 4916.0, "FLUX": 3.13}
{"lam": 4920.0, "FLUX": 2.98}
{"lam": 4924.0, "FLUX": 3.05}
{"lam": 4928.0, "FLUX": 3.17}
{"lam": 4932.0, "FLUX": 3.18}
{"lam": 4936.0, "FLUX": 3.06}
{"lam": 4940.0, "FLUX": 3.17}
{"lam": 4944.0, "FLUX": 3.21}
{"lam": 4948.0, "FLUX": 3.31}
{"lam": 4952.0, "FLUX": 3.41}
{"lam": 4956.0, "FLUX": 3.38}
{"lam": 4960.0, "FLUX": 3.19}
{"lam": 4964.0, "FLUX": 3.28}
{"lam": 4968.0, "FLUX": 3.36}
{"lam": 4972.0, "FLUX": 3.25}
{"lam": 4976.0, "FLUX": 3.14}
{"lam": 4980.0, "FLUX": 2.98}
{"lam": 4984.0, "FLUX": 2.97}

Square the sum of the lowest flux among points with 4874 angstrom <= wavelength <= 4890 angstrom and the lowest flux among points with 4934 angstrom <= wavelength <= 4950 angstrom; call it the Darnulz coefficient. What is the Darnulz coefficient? 36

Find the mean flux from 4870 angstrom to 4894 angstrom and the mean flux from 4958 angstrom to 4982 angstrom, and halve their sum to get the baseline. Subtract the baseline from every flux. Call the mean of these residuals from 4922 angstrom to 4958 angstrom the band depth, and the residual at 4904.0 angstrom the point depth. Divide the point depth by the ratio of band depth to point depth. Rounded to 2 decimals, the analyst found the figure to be 0.19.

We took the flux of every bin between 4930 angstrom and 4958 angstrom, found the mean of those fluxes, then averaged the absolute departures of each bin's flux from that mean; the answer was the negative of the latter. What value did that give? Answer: -0.10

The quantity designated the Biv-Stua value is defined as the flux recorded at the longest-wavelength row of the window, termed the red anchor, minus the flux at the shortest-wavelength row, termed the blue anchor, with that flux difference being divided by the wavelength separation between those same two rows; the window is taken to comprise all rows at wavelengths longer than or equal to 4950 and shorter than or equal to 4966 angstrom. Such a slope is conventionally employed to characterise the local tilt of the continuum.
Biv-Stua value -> -0.011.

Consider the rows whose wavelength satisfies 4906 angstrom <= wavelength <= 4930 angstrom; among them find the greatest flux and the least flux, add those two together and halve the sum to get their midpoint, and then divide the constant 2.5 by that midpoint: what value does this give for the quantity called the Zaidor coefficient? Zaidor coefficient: 0.81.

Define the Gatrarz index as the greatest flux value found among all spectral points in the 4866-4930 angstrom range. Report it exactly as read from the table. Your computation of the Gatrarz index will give 3.24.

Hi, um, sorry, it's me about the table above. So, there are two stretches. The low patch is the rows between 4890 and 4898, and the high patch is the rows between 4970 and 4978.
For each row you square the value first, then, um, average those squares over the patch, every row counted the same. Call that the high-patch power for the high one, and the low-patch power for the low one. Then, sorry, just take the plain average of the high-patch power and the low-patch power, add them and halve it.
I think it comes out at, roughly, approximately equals 9.7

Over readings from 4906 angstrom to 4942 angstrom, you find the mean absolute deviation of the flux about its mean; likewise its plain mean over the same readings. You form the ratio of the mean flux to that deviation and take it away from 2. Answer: -59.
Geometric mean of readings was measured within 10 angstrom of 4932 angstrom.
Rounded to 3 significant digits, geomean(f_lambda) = 3.13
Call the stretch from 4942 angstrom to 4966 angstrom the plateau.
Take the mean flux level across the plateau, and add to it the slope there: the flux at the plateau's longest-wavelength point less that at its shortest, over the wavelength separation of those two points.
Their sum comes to 3.30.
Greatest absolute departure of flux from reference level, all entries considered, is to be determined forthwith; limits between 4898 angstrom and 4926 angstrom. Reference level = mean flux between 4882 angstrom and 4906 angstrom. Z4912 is 0.15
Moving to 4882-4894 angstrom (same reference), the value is 0.16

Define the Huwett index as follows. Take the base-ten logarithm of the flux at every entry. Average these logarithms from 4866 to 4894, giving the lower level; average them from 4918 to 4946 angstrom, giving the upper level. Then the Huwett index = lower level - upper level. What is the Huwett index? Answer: -0.028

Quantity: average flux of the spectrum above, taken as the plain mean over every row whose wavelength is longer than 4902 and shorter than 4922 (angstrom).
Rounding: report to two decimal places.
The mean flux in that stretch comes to 3.11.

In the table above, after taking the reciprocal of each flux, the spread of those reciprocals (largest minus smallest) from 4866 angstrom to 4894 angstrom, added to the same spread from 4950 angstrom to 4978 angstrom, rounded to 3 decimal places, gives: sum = 0.066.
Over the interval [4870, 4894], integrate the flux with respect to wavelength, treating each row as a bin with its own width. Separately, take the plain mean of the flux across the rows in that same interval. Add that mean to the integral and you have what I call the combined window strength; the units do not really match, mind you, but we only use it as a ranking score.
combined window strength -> 74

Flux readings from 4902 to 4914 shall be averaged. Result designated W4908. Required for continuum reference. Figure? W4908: 3.15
